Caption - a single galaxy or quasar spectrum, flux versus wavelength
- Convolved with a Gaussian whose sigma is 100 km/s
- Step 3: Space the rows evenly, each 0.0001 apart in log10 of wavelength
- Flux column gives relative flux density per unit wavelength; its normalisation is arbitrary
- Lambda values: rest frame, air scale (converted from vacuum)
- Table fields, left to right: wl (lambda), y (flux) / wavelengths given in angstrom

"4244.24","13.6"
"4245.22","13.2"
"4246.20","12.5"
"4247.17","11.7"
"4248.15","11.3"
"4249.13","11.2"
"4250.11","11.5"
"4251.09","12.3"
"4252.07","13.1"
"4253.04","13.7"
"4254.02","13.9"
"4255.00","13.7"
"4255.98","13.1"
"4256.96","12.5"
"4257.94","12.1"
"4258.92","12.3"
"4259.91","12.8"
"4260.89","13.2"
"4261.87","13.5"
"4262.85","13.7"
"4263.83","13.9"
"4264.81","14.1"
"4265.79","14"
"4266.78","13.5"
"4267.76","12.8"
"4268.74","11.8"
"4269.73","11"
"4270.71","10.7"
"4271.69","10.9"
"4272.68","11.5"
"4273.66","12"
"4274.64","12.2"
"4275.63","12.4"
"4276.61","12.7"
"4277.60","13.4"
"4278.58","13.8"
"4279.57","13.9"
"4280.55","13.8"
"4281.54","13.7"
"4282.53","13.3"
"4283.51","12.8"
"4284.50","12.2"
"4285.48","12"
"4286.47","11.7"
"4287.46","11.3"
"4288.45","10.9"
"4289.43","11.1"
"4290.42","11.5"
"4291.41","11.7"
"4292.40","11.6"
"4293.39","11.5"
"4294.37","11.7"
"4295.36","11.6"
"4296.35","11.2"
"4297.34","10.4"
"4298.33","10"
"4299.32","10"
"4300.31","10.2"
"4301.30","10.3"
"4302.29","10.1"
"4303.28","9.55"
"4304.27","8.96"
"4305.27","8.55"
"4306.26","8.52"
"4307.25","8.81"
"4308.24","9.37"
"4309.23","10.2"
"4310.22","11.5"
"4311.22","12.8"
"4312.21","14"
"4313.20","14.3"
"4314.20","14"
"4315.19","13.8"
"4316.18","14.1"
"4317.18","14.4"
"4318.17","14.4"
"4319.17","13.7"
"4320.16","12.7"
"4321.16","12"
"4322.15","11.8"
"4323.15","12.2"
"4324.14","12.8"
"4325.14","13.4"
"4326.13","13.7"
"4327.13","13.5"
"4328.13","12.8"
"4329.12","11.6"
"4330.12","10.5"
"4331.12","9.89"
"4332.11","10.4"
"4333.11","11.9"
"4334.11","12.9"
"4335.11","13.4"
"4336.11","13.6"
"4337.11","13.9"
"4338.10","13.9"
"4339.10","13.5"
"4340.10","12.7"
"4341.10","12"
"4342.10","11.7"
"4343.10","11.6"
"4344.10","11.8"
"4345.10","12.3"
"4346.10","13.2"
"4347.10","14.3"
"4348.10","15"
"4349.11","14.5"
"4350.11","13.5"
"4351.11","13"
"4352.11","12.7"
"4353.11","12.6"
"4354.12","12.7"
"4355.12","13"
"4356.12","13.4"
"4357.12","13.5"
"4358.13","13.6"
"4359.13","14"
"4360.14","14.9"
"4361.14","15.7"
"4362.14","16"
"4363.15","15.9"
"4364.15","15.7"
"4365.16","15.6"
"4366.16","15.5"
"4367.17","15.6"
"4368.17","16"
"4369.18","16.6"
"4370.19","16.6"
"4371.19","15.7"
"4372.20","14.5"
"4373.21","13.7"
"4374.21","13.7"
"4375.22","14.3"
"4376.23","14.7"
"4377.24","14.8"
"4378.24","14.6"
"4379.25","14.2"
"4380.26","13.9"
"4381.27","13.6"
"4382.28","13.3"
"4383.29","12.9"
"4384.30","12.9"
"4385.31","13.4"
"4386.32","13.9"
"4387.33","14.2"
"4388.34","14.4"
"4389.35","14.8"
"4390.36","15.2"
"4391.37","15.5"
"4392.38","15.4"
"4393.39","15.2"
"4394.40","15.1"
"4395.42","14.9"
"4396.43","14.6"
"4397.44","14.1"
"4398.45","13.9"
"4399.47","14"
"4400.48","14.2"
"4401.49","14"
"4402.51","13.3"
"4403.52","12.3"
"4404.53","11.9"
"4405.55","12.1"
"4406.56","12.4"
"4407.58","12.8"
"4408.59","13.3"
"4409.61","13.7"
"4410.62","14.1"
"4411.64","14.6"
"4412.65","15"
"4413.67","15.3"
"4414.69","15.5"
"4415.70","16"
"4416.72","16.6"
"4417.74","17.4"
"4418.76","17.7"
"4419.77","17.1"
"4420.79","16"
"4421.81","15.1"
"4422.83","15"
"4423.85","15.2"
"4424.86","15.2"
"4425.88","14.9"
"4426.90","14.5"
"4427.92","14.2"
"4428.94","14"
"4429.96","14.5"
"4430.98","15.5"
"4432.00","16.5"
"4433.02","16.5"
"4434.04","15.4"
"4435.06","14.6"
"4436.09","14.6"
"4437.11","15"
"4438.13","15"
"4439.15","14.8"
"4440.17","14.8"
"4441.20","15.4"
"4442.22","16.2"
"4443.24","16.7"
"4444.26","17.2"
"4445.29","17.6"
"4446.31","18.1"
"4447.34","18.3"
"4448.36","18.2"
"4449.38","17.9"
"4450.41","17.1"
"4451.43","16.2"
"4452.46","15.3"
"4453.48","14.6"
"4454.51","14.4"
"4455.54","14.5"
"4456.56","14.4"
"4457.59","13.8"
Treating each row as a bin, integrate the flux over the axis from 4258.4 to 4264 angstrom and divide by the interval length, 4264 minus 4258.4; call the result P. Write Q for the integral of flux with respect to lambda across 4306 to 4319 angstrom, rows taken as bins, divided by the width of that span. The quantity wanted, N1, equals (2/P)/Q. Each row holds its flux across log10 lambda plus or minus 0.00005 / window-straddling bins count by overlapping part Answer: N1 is 0.0122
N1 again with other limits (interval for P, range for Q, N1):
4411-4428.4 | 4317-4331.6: 0.0102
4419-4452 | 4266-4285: 0.0100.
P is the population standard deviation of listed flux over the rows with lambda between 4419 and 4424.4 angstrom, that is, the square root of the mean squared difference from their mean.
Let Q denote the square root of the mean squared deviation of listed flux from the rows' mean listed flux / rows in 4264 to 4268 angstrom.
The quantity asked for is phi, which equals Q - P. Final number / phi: -0.28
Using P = 0.79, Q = 0.51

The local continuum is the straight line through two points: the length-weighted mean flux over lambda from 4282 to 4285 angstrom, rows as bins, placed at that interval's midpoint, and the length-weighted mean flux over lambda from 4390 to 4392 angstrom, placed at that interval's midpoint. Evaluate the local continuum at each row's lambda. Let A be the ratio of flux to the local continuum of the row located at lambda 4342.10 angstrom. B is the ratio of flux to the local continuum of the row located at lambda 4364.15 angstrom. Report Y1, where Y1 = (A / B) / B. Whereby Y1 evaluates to 0.73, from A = 0.82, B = 1.07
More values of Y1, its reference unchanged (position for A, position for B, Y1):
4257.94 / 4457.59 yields 1.50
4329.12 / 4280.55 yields 0.71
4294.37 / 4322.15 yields 1.21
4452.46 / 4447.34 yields 0.76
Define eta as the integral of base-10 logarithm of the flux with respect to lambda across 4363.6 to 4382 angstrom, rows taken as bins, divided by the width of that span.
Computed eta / 1.17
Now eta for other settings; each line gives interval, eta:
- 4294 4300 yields 1.03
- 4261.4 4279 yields 1.10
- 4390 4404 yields 1.16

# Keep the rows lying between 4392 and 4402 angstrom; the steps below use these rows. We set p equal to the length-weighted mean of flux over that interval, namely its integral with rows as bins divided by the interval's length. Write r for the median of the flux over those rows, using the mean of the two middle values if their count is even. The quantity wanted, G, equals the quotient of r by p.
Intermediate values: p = 14.5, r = 14.4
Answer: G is 0.99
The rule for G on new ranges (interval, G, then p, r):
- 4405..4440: 1.00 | 15.0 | 15.0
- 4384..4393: 1.00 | 14.5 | 14.4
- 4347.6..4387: 0.99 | 14.3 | 14.2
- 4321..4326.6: 0.98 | 12.7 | 12.5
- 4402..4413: 1.01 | 13.2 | 13.3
